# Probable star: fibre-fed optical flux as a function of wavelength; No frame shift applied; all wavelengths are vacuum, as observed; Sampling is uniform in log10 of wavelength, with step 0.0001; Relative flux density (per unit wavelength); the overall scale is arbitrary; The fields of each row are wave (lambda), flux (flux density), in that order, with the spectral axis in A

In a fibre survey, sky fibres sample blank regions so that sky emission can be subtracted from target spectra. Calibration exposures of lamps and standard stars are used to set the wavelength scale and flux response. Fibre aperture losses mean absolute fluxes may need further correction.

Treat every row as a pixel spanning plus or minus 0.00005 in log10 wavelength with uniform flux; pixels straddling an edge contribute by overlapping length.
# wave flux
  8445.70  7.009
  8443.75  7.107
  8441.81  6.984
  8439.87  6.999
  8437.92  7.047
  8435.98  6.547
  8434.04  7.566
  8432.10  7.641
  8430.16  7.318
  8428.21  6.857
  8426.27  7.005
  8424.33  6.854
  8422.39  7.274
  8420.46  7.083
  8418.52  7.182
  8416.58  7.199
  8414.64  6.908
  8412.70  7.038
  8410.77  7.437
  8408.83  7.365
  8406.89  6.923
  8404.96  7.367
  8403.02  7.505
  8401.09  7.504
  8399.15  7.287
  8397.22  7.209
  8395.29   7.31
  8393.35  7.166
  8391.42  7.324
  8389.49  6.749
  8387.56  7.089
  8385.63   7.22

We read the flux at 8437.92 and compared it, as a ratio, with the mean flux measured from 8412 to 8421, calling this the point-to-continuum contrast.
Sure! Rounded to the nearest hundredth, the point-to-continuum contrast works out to 1.00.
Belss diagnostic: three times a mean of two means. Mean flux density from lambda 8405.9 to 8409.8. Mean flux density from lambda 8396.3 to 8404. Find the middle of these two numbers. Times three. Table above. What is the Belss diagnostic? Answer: 21.8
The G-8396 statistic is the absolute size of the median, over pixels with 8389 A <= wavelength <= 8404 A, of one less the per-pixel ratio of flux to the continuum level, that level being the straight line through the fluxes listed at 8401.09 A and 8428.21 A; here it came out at 0.047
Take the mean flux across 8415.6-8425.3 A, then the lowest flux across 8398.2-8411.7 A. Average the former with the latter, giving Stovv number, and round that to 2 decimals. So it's 7.02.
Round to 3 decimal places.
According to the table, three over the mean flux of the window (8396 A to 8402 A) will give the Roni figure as 0.409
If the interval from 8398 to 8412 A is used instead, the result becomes 0.409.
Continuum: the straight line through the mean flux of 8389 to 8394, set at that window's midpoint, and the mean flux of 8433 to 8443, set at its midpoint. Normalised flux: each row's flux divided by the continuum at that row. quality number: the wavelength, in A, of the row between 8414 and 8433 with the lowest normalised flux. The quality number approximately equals 8424.33 A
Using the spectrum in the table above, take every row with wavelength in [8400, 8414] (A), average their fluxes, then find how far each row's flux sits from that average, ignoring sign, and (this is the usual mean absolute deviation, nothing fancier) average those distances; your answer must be 0.19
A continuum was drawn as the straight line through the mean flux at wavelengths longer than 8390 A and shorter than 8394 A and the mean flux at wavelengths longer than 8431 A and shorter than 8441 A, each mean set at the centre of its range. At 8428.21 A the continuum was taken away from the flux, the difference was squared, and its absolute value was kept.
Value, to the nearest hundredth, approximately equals 0.10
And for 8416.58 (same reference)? 0.00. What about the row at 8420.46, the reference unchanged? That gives 0.01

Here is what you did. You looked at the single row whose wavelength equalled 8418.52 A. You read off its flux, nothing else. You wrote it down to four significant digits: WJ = 7.182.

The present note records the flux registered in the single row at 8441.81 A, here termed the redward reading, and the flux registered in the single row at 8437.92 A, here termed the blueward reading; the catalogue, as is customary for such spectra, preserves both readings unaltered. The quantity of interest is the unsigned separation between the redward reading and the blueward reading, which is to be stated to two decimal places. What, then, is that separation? 0.06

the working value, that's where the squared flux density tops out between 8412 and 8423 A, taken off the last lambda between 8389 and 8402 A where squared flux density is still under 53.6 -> -23.2 A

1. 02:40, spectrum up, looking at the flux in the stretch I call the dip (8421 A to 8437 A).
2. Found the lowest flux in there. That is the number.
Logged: 6.547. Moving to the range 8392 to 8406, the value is 7.166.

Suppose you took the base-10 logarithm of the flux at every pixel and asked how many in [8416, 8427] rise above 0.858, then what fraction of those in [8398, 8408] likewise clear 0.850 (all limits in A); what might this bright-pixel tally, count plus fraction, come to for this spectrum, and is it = 1.80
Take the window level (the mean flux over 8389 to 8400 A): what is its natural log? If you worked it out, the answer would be 1.97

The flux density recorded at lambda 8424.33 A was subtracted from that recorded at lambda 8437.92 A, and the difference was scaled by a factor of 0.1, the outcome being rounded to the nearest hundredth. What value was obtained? 0.02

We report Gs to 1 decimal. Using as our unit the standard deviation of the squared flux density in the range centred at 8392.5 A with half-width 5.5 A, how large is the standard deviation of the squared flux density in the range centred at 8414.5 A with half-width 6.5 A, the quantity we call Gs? 0.9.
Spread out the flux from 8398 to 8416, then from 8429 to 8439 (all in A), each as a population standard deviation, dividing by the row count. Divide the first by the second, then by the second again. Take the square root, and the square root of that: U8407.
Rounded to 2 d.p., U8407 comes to 1.09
